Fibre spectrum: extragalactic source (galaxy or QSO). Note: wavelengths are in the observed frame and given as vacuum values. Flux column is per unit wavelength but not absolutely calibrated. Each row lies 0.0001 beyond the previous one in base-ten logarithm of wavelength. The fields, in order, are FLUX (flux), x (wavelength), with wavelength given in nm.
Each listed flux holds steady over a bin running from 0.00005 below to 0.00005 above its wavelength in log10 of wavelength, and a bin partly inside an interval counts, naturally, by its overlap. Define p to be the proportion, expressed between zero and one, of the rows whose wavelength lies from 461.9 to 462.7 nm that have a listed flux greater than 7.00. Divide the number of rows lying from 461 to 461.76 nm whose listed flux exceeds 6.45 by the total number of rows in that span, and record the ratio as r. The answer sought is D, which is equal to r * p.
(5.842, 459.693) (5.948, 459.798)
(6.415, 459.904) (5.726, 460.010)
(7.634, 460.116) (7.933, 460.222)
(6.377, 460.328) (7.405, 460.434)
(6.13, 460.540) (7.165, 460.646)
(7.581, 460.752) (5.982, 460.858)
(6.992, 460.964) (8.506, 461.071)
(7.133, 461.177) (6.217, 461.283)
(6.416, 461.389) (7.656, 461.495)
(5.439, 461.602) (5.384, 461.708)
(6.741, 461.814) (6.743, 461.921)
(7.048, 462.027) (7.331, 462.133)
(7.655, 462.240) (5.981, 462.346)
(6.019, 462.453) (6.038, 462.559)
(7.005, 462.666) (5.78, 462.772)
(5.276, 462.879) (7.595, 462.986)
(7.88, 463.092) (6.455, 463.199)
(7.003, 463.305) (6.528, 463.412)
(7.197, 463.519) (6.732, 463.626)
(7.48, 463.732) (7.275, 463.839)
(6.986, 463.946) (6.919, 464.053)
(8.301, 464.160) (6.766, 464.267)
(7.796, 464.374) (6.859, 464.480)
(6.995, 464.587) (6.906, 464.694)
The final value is 0.21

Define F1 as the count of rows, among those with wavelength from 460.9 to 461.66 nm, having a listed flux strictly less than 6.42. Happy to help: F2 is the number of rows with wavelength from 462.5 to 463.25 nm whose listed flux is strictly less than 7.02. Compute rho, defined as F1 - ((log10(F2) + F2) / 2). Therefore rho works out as 0.15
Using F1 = 3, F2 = 5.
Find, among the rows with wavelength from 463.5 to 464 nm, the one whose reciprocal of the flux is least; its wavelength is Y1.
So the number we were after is 463.732 nm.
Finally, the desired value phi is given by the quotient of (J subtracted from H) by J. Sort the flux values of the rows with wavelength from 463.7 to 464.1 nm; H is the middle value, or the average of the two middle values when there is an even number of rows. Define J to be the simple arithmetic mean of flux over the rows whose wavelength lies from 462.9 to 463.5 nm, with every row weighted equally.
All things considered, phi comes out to 0.01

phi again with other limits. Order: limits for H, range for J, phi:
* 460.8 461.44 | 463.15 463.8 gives -0.03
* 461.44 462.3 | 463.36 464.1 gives -0.02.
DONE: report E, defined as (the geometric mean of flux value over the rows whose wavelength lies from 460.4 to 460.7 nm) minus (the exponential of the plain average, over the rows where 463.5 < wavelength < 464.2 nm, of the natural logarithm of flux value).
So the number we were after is -0.4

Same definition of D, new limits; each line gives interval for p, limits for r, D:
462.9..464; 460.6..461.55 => 0.40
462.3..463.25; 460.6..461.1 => 0.27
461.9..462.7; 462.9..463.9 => 0.50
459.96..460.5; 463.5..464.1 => 0.60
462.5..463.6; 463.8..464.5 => 0.50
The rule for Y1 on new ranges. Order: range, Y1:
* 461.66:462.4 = 462.240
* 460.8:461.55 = 461.071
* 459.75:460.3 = 460.222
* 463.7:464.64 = 464.160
